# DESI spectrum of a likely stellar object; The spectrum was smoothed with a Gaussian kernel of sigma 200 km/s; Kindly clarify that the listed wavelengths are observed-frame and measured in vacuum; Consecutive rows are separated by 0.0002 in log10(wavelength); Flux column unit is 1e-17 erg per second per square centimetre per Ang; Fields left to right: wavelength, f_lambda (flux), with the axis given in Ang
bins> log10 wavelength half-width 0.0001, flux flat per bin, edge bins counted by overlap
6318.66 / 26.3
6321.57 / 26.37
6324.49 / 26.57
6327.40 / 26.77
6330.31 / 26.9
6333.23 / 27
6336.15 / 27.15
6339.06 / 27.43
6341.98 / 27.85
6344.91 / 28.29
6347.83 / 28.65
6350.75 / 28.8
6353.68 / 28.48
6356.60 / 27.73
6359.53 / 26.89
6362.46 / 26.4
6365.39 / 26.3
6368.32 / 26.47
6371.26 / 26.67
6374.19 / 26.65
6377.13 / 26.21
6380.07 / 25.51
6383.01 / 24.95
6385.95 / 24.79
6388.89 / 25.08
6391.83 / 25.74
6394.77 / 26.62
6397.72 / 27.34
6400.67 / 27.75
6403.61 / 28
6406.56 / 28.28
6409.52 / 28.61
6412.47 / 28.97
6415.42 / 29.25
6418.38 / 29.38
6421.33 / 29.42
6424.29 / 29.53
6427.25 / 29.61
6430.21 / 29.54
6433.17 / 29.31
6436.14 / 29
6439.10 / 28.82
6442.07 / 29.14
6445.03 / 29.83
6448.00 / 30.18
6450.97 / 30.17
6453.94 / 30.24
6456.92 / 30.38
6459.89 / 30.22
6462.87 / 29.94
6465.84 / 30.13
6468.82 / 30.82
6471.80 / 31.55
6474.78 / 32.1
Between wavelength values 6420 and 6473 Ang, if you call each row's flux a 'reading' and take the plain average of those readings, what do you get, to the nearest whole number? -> 30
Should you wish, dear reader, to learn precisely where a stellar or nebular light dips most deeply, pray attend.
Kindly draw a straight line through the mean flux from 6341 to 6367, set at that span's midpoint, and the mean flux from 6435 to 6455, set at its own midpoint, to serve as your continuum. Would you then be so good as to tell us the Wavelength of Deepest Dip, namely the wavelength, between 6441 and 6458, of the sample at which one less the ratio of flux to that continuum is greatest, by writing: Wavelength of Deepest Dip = 6442.07 Ang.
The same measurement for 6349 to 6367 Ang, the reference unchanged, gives 6365.39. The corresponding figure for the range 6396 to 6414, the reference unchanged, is 6397.72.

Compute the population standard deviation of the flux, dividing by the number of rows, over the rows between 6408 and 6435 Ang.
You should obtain 0.30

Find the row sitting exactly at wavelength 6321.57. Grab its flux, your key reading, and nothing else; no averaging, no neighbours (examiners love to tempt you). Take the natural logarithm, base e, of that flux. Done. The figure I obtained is 3.27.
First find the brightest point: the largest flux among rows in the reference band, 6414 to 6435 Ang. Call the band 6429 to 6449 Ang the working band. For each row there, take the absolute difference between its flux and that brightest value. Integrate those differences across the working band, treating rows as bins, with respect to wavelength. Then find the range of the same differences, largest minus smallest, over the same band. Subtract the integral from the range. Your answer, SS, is -8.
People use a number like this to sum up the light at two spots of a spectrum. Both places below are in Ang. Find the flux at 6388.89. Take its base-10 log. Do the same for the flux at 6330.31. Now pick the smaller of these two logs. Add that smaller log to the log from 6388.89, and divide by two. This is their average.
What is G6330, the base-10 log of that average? 0.146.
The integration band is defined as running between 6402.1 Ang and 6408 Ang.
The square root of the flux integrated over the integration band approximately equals 13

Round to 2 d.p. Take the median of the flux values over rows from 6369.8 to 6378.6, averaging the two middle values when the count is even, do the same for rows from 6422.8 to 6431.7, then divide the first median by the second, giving 0.90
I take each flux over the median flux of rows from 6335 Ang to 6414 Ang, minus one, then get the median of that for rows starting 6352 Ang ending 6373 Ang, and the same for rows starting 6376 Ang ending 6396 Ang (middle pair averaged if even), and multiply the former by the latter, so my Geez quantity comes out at 0.001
